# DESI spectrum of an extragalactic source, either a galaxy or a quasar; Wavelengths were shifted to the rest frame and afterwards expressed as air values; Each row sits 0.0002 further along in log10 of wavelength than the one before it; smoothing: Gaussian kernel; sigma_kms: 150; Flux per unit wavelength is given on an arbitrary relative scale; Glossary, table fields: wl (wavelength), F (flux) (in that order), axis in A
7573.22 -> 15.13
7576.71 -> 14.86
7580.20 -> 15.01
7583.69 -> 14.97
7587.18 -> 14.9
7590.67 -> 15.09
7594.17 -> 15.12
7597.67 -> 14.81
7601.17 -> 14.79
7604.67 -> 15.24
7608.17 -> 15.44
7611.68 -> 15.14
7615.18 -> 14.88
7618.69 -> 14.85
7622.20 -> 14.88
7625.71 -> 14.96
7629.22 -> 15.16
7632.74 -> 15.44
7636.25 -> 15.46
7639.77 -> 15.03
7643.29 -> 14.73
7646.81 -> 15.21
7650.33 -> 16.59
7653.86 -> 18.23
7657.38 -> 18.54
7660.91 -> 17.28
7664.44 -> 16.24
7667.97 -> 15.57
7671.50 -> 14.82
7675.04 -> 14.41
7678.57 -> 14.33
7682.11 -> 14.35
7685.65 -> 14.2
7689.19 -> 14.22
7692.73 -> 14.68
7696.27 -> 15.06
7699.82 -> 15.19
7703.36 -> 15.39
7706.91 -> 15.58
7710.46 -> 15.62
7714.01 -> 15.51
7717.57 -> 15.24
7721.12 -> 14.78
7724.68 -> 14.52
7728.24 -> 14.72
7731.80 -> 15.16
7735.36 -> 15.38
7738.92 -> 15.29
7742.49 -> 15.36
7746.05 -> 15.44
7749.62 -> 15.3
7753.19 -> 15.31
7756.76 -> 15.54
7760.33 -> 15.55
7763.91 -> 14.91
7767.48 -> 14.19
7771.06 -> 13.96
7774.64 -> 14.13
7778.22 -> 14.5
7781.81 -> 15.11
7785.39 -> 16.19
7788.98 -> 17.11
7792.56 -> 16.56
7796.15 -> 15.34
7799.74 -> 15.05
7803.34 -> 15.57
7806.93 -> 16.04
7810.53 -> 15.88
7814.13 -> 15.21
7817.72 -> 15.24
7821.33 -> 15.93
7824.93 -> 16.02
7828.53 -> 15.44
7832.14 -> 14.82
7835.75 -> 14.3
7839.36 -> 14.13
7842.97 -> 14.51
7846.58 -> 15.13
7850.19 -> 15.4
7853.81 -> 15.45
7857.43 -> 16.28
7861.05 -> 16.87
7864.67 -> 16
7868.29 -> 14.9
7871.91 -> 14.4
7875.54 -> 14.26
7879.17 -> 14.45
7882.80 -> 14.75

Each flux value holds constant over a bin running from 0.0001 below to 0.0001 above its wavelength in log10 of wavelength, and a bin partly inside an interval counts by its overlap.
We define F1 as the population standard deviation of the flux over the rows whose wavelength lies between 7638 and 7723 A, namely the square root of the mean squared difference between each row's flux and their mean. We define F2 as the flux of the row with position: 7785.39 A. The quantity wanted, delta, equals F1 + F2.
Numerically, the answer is 17.3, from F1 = 1.15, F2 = 16.19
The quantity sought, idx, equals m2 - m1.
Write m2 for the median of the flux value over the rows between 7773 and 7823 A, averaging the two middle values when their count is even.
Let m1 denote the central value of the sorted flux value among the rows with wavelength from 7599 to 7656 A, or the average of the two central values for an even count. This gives 0.3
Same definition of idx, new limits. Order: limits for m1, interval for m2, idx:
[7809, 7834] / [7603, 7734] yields -0.3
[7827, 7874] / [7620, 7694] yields -0.1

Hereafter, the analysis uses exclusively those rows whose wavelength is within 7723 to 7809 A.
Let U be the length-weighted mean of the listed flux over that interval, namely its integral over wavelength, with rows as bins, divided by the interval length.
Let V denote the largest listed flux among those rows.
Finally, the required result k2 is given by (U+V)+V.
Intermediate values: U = 15.3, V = 17.11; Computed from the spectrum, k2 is 49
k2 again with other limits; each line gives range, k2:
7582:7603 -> 45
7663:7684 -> 47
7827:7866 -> 49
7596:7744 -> 52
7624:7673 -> 53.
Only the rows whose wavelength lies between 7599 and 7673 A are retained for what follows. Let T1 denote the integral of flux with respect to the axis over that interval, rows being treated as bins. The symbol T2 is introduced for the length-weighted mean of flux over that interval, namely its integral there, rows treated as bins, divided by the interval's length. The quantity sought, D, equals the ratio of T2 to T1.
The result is 0.0135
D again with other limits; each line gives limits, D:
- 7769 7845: 0.0132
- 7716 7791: 0.0133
